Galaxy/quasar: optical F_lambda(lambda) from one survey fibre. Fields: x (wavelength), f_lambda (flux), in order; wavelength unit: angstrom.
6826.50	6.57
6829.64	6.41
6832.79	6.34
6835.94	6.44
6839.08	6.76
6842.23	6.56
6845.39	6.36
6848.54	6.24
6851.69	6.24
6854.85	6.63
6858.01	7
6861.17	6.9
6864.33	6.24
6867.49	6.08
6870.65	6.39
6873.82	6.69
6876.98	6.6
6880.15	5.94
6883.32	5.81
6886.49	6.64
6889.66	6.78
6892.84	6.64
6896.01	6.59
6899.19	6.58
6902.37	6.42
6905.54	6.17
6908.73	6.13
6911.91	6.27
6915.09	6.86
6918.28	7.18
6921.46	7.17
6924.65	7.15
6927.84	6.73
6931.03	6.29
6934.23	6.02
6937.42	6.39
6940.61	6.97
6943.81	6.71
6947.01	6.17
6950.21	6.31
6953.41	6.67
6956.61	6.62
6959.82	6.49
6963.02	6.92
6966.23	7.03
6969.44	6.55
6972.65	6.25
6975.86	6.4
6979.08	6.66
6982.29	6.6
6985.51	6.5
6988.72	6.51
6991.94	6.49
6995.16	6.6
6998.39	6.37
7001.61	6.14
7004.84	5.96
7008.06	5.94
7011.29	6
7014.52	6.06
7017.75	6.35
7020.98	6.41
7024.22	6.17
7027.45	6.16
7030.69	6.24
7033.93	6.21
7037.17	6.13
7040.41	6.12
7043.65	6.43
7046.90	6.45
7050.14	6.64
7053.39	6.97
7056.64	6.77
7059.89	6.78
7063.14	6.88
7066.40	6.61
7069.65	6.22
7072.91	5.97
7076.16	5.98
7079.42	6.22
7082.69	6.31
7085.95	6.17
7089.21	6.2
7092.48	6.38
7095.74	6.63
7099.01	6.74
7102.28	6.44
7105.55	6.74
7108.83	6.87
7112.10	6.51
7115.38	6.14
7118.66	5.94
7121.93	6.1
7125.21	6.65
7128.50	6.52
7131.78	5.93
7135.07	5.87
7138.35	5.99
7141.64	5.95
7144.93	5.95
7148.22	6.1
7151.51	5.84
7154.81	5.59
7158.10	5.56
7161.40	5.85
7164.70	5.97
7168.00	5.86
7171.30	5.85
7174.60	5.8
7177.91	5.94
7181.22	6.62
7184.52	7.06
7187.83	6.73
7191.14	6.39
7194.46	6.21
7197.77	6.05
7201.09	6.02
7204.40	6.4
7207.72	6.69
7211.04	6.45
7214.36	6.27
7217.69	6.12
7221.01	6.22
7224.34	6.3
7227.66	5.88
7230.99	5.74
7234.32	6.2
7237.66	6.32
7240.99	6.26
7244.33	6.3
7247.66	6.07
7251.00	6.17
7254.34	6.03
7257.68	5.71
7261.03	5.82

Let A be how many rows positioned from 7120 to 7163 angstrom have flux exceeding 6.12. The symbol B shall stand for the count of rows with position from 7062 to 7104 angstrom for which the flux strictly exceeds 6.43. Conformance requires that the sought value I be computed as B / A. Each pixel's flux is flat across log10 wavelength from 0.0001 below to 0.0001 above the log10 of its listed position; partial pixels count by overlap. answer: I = 2.50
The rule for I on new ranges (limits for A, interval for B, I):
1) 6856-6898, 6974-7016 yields 0.60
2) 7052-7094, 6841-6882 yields 0.55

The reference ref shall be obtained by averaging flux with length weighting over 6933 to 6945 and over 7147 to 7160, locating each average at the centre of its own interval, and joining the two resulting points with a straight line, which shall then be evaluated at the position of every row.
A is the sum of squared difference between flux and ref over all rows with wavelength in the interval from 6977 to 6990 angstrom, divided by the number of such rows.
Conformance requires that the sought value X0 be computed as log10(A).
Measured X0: -1.39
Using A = 0.041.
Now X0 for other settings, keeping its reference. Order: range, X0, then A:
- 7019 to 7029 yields -1.93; 0.012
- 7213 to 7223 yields -0.34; 0.454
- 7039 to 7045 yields -1.42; 0.038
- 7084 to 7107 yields -0.51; 0.309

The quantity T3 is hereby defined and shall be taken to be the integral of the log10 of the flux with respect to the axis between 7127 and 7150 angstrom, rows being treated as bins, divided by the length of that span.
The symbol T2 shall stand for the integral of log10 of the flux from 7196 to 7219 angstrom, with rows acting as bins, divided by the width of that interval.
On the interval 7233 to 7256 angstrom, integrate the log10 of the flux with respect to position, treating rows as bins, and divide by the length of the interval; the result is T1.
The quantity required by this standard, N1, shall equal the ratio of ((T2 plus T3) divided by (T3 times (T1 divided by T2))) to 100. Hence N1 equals 0.0204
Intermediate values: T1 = 0.792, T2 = 0.798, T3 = 0.781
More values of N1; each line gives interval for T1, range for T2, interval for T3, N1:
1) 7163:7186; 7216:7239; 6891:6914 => 0.0197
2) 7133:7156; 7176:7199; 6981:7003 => 0.0209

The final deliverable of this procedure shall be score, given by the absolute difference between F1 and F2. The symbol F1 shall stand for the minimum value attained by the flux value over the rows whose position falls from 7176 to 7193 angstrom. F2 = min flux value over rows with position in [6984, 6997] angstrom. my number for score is 0.55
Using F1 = 5.94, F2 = 6.49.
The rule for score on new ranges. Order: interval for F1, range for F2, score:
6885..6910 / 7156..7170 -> 0.57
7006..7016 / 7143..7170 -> 0.38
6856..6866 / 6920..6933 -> 0.05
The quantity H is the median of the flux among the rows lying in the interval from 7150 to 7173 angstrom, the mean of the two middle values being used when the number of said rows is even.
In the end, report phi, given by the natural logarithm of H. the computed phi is 1.77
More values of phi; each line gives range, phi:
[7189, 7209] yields 1.84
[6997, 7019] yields 1.80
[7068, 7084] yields 1.83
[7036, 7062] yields 1.88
